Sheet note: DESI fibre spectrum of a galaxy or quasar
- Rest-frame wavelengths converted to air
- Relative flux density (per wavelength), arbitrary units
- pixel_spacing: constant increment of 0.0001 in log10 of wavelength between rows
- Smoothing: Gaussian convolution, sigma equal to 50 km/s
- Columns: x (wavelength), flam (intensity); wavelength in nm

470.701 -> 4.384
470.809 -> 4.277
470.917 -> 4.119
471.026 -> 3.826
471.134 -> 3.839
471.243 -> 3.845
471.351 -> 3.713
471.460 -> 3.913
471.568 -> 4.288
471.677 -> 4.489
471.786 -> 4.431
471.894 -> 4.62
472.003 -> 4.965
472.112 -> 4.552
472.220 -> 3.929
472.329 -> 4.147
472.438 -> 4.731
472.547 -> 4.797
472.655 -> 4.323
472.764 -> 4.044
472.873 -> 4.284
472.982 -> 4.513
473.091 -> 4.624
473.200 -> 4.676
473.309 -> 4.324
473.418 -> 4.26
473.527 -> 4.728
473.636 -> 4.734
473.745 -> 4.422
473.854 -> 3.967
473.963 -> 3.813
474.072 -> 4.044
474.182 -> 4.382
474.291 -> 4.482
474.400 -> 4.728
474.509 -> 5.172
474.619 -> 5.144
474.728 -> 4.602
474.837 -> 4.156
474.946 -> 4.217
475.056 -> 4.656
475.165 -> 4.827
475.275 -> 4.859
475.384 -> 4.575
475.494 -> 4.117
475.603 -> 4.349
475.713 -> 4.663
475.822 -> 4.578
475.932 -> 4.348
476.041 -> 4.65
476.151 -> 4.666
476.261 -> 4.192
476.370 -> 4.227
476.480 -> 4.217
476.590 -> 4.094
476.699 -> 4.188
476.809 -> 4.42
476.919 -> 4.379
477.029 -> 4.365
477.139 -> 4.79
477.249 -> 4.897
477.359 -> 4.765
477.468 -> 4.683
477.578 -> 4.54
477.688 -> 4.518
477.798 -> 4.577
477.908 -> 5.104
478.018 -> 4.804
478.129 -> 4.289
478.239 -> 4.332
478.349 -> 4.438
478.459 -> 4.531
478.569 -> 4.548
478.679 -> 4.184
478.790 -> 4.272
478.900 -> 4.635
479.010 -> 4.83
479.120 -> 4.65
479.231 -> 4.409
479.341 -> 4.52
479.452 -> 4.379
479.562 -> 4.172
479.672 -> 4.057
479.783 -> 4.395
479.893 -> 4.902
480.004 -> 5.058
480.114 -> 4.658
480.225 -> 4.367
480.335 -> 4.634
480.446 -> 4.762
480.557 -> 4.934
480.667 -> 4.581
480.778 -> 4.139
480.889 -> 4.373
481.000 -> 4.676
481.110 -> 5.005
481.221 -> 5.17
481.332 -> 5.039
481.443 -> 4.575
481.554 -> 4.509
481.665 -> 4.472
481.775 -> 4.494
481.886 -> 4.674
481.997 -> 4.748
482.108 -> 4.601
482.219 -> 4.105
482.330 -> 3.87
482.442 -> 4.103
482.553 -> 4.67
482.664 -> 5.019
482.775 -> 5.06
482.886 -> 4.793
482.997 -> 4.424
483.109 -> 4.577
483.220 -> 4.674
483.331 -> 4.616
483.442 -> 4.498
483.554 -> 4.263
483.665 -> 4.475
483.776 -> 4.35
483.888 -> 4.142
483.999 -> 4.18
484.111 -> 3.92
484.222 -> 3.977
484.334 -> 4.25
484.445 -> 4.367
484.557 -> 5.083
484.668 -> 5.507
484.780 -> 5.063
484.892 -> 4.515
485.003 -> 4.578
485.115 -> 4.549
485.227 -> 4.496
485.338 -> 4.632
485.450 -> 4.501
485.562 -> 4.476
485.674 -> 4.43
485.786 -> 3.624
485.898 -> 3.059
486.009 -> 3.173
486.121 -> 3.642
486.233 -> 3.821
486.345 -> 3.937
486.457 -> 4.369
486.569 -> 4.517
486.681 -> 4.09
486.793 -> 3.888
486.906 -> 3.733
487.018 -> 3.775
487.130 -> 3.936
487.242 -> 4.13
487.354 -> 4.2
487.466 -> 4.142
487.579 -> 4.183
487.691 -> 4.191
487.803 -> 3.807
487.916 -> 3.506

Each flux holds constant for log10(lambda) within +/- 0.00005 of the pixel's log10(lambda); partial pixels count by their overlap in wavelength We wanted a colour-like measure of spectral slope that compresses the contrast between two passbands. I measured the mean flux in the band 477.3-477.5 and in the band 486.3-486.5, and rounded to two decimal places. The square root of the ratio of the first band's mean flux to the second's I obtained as 1.07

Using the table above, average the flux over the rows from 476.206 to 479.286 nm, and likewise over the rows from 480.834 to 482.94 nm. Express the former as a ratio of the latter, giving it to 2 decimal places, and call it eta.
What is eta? 0.97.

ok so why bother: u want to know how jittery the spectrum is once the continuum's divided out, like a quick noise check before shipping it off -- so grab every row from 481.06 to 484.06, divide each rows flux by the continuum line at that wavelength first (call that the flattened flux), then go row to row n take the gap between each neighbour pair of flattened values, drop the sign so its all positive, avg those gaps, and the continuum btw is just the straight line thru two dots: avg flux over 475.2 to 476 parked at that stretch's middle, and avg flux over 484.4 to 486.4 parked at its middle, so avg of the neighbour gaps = 0.0448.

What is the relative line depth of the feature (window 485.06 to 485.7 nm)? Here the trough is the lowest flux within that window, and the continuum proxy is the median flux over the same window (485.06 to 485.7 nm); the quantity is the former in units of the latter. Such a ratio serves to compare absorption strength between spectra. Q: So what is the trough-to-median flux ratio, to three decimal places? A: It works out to 0.985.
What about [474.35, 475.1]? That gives 0.893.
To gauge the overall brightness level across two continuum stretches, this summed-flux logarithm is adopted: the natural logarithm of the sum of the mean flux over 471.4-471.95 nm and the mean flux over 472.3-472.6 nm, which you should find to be 2.19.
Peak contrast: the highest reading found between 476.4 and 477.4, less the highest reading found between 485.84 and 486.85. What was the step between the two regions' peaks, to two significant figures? 0.38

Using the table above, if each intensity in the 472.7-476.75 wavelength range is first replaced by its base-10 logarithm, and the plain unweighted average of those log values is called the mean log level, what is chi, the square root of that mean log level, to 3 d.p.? 0.804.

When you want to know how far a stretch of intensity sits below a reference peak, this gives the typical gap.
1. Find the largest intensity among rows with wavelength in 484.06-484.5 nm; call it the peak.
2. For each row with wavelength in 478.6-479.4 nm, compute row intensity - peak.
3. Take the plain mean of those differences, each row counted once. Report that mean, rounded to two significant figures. 0.13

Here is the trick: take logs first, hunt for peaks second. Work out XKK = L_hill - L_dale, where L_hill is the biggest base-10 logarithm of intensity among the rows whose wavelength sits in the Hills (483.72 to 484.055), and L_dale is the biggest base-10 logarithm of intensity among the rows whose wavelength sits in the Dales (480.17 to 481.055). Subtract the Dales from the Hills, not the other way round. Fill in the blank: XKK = -0.055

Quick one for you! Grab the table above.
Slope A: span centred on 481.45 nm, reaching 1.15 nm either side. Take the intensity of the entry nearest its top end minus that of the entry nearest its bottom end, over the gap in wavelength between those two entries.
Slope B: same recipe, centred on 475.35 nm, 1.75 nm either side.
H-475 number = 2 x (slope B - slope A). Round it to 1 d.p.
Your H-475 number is -0.2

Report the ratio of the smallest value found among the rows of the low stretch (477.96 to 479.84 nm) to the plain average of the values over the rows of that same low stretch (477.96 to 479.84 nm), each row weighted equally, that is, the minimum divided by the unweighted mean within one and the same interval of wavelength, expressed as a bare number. 0.91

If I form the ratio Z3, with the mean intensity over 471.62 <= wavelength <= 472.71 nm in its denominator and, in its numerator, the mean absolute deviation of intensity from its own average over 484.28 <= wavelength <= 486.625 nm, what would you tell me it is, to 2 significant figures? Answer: 0.099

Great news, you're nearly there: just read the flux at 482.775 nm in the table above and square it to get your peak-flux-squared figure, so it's 26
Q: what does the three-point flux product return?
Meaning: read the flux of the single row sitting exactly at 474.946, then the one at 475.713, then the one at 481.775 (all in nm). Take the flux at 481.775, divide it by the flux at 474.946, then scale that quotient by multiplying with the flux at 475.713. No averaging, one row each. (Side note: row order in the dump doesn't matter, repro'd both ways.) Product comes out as 5.0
